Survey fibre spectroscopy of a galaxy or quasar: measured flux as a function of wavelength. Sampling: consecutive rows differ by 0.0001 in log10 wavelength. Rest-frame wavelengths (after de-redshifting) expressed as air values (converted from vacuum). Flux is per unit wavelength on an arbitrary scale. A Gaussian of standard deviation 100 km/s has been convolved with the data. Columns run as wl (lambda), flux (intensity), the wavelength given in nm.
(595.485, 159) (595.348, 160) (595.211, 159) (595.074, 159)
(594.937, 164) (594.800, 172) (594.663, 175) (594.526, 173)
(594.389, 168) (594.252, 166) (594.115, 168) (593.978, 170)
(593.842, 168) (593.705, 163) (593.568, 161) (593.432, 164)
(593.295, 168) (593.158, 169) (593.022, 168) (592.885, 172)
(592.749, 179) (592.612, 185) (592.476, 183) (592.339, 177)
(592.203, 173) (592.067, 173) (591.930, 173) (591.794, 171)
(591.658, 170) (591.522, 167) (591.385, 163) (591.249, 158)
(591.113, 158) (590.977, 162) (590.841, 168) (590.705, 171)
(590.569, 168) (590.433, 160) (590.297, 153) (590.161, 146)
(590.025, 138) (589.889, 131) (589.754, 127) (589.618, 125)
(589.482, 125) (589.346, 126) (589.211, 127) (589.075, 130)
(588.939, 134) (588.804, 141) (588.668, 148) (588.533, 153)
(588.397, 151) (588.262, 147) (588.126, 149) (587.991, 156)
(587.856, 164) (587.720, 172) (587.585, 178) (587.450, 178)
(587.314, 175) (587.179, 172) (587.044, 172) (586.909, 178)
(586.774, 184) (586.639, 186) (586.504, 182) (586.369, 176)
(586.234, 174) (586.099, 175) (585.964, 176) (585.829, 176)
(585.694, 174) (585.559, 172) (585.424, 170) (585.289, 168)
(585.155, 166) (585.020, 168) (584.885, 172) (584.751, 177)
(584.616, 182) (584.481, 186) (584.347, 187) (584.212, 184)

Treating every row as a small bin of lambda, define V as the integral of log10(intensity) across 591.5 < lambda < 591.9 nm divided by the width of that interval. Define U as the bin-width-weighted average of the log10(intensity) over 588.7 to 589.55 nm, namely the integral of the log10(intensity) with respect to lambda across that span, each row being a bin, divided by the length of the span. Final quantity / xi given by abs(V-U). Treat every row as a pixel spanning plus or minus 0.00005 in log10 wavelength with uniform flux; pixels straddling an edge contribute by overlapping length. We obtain 0.12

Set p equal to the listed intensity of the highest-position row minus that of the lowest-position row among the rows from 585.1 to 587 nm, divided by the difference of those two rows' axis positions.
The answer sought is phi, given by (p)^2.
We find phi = 47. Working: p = 7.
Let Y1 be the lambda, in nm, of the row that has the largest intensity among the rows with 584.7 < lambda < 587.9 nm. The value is 586.639 nm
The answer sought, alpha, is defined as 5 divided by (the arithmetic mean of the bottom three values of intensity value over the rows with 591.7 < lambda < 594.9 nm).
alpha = 0.0307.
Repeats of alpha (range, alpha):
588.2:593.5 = 0.0399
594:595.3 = 0.0311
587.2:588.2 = 0.0320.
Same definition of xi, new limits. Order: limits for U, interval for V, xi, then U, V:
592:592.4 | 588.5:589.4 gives 0.11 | 2.25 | 2.136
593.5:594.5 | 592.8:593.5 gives 0.01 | 2.22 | 2.227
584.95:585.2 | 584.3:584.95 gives 0.04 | 2.22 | 2.258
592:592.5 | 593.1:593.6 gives 0.03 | 2.25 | 2.219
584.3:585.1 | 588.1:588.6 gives 0.08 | 2.25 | 2.174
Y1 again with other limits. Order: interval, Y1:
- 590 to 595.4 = 592.612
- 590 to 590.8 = 590.705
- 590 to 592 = 591.930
